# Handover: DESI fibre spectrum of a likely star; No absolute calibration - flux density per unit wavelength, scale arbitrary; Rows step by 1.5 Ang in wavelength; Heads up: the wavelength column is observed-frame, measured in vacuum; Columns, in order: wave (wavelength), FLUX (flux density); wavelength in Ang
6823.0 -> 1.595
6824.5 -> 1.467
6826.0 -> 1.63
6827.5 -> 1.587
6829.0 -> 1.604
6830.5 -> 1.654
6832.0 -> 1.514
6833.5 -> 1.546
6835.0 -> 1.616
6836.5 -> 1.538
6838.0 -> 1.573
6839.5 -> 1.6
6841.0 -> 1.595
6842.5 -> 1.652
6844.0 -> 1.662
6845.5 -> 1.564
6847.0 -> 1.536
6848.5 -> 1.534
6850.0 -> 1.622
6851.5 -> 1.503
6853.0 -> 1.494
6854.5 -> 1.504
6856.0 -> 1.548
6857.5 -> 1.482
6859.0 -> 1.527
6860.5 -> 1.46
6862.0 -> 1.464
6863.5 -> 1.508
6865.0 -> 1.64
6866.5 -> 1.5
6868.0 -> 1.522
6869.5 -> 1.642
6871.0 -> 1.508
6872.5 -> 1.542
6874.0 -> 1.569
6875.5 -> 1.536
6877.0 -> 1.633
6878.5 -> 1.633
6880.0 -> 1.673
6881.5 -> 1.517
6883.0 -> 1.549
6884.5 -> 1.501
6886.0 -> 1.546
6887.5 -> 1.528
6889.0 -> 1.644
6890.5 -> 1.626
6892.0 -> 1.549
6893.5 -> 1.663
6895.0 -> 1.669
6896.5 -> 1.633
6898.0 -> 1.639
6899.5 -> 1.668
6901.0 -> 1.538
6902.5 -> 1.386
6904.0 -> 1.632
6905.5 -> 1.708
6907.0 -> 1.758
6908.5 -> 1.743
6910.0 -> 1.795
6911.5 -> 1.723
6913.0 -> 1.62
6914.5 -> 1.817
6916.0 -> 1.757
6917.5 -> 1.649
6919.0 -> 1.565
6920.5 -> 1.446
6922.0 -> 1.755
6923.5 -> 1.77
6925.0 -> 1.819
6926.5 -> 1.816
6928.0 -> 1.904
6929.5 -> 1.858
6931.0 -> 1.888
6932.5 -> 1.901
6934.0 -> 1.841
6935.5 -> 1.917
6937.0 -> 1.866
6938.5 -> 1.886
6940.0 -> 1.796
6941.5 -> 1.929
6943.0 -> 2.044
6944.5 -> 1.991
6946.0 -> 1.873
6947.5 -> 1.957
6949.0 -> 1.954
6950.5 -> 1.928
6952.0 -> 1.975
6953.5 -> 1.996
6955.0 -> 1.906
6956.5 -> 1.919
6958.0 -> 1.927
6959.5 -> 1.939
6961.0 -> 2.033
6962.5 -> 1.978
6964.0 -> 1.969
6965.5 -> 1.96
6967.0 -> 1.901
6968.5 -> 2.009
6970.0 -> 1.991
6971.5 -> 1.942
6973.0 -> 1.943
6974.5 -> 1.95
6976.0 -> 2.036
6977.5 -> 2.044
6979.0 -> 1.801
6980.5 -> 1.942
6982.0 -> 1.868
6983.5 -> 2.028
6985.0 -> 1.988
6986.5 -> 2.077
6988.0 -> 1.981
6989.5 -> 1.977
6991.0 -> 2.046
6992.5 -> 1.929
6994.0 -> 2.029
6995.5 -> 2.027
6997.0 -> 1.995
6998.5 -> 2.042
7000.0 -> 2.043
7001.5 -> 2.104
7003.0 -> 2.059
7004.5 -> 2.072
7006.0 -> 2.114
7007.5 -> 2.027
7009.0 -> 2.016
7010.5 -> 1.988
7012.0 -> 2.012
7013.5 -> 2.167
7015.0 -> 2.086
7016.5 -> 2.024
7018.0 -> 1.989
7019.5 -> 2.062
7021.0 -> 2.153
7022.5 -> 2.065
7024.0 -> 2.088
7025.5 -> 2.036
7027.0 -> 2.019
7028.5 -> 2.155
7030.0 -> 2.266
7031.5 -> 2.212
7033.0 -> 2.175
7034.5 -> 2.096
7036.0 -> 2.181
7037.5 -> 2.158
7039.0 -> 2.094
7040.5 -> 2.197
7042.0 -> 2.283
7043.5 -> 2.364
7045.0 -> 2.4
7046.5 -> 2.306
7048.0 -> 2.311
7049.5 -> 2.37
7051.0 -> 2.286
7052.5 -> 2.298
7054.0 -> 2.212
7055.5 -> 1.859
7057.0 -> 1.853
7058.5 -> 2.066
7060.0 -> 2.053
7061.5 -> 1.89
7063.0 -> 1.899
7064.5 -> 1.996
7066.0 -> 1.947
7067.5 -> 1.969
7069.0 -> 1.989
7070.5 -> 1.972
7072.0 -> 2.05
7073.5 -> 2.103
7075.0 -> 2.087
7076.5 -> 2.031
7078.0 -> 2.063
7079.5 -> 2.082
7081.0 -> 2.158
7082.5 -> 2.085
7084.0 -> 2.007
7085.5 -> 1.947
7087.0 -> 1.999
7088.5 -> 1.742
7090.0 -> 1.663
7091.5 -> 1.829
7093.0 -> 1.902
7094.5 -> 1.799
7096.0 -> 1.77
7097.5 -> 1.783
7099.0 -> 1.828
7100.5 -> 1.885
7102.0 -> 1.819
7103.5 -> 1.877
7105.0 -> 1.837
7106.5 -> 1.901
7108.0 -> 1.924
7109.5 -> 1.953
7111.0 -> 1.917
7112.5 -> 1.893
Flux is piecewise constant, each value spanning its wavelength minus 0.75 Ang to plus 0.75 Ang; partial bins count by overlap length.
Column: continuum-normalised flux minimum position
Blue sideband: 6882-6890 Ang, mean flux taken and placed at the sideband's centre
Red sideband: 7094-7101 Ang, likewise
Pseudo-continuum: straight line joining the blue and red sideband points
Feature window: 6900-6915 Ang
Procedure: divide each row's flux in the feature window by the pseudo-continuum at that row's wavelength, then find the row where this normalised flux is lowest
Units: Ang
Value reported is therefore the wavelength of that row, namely 6902.5 Ang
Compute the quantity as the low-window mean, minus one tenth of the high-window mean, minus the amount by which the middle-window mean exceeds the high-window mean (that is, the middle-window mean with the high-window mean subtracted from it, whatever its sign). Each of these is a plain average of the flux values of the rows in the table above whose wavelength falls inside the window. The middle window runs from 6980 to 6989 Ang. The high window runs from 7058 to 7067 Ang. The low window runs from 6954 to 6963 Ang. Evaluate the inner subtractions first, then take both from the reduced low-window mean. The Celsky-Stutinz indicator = 1.7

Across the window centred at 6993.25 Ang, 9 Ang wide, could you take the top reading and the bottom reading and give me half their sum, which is 1.99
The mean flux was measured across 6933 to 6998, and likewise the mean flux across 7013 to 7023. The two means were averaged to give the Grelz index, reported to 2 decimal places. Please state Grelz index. 2.02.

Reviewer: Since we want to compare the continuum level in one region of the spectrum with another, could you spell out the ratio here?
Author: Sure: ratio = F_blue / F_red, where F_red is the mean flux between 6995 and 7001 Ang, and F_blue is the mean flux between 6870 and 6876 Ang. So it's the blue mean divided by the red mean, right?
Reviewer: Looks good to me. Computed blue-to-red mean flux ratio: 0.76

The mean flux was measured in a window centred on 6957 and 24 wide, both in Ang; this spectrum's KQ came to 1.95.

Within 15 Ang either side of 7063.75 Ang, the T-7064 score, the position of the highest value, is 7049.5 Ang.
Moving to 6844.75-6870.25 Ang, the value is 6869.5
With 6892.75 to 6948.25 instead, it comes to 6943.0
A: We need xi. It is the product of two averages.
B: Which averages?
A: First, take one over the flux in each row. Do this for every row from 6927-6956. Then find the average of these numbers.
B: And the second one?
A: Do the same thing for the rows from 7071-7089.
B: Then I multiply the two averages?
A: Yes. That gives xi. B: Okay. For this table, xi 0.258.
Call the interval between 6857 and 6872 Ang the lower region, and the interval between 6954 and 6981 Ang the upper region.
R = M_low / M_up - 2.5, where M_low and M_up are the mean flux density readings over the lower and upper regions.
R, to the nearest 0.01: -1.72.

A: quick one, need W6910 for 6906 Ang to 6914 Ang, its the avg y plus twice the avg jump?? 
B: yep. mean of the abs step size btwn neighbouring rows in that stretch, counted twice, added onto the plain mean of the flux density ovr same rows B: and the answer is 1.85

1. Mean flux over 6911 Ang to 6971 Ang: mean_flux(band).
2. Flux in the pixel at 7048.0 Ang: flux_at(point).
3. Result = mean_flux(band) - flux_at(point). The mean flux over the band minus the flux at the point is -0.44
